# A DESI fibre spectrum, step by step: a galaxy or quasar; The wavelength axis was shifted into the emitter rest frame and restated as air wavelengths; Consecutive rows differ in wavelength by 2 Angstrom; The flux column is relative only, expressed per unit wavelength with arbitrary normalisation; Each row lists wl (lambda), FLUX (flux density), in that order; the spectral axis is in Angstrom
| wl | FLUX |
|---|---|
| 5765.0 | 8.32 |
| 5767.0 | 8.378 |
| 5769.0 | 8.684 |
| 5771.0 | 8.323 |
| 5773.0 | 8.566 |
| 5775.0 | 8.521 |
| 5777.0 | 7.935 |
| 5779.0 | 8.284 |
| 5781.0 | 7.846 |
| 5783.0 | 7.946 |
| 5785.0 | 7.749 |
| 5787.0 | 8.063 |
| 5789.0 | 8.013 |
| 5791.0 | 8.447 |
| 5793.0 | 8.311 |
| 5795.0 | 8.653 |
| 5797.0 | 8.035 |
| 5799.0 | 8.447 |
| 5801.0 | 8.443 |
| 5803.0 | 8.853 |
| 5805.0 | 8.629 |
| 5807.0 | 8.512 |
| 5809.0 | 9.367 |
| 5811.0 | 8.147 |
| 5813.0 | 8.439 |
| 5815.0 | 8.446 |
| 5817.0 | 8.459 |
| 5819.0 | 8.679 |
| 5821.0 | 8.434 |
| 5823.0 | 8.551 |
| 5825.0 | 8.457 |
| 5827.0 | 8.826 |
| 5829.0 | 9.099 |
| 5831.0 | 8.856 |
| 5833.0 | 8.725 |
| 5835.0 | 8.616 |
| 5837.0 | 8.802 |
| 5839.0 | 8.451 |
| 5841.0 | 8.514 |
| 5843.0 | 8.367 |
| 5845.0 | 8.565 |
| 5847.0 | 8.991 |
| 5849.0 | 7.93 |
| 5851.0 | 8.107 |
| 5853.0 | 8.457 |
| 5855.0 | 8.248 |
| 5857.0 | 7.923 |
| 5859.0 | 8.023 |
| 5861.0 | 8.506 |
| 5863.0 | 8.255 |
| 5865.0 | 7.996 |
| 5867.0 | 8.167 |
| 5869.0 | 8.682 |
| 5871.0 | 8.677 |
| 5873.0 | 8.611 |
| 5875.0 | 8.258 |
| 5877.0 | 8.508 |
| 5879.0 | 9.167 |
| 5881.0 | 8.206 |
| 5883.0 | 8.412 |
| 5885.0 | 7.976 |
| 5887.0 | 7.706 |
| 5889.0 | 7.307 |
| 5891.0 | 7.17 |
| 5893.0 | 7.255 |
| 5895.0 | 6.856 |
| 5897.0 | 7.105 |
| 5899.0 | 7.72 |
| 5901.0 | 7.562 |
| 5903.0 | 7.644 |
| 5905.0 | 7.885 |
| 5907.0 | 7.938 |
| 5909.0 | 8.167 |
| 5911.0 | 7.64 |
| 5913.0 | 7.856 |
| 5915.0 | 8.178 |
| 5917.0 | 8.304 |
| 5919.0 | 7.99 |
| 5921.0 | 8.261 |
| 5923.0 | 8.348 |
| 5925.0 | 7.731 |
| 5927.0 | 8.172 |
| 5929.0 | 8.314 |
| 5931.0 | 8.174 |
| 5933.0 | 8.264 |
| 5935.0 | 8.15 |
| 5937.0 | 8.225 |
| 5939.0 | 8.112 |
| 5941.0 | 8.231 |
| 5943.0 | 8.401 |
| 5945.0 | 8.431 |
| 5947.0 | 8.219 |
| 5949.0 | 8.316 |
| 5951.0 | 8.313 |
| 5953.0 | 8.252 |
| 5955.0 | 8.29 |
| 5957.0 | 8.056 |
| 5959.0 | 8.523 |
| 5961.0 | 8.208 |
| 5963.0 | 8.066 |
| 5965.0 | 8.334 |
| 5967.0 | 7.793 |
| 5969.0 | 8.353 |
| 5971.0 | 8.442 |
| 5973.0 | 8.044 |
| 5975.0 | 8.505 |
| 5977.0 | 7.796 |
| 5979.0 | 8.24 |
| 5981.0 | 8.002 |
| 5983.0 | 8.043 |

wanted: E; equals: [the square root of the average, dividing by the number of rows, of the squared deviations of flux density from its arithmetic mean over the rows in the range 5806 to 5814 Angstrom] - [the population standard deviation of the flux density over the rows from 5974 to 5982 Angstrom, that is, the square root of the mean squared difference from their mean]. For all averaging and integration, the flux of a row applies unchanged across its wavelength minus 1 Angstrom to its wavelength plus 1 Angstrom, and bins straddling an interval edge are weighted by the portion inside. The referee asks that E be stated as 0.19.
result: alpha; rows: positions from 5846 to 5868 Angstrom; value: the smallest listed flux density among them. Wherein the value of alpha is 7.923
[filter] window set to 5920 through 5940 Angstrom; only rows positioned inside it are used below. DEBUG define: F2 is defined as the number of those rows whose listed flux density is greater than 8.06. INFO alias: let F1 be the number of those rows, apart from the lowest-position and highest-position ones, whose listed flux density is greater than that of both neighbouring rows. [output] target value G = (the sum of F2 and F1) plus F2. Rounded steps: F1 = 4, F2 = 9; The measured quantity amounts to 22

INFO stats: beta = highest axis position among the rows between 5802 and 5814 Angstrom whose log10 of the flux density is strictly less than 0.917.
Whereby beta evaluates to 5811.0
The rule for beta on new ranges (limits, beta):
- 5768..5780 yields 5777.0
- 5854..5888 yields 5887.0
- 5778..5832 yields 5811.0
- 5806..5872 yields 5867.0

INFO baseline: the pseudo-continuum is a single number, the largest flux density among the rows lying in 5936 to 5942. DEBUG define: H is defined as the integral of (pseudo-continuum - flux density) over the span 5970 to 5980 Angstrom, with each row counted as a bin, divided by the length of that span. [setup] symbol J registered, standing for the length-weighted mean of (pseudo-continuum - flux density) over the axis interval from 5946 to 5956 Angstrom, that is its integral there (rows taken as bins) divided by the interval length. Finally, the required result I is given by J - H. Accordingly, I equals -0.07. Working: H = 0.03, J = 0.0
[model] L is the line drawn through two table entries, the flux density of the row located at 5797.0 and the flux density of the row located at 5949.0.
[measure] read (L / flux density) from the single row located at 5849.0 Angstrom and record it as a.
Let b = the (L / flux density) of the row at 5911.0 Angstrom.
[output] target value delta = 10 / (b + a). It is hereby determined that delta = 4.75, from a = 1.03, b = 1.08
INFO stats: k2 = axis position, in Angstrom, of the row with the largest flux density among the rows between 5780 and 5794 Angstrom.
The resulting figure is 5791.0 Angstrom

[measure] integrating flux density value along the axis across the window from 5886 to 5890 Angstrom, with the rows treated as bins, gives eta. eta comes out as 30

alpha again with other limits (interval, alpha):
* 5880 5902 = 6.856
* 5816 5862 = 7.923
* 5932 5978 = 7.793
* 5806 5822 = 8.147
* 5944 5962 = 8.056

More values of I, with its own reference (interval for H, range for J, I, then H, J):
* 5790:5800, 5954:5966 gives 0.13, -0.15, 0.0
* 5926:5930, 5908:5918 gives 0.21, -0.01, 0.2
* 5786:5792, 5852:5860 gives 0.01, 0.06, 0.1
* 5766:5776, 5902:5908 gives 0.67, -0.26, 0.4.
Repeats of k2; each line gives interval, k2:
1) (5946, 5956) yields 5949.0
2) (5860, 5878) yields 5869.0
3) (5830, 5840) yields 5831.0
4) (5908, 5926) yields 5923.0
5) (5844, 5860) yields 5847.0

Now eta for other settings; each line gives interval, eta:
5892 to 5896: 28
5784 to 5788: 32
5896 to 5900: 30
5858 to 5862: 33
